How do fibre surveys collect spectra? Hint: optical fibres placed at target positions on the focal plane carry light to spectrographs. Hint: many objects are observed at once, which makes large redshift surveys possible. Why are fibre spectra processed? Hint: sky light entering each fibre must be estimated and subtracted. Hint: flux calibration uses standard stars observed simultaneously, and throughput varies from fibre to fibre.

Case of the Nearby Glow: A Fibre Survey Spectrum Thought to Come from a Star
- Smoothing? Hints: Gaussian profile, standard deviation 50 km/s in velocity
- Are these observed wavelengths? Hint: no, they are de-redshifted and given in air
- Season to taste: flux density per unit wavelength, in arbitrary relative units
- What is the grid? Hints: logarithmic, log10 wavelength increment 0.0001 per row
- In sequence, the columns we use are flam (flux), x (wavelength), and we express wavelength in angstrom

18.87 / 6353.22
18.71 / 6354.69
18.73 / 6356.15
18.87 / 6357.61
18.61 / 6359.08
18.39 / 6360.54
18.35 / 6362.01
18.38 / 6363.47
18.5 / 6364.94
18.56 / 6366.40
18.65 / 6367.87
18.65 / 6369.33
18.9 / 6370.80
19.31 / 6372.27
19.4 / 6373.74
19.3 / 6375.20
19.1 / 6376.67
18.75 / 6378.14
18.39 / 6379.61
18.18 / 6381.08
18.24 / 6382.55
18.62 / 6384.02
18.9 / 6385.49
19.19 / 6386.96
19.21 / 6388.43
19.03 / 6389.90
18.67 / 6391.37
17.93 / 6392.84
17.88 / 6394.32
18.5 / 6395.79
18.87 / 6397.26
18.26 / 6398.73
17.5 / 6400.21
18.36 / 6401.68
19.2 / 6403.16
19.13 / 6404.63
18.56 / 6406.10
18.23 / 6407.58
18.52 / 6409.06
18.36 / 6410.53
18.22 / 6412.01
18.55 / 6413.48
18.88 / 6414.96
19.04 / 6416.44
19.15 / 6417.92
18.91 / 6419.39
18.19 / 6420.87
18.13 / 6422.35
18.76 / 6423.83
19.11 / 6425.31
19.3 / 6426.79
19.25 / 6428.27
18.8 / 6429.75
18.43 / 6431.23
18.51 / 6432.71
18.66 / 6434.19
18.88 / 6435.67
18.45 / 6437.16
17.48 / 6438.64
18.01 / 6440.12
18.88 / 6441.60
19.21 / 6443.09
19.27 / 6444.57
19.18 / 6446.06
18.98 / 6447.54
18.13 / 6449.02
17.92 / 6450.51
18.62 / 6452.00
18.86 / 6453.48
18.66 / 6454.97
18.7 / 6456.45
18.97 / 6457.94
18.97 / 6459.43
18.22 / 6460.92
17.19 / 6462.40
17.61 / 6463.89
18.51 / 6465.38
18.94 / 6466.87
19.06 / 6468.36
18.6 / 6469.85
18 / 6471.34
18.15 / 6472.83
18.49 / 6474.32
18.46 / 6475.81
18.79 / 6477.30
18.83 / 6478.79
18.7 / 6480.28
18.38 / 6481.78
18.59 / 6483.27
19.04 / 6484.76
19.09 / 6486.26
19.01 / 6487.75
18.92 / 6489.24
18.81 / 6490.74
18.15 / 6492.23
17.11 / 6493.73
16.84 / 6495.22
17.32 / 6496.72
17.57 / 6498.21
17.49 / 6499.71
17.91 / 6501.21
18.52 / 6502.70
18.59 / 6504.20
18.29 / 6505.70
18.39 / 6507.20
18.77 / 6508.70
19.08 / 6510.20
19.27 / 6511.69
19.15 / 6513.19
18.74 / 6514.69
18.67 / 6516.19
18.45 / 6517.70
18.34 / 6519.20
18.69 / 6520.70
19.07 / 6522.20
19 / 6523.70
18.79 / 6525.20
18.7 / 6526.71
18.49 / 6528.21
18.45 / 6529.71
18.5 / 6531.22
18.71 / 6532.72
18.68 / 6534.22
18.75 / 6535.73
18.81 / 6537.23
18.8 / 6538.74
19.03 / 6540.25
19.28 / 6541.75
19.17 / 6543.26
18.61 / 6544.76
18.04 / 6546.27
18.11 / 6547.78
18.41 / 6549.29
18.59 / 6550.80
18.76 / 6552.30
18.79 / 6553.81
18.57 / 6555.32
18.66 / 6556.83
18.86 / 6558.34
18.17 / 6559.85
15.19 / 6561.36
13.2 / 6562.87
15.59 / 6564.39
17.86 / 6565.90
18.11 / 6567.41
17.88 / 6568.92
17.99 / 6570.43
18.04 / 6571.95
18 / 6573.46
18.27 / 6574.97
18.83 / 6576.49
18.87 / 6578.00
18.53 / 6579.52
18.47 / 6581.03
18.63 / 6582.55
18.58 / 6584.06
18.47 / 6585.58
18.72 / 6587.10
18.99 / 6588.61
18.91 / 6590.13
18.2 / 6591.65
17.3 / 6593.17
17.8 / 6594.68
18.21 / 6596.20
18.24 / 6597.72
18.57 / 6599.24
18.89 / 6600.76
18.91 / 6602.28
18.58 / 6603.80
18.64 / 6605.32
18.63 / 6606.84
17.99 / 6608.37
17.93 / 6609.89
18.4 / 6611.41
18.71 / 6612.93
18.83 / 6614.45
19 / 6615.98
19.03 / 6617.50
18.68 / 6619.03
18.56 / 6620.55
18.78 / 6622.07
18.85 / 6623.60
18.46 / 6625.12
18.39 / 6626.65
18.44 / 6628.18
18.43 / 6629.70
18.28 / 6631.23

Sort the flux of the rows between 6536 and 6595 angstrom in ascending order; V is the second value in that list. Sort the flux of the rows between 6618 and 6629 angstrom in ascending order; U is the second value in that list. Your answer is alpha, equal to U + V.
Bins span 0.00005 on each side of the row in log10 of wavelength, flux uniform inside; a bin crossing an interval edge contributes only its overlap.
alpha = 33.6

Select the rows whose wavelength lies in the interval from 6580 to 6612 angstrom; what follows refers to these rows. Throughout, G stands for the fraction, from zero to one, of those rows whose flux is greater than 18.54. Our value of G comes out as 0.52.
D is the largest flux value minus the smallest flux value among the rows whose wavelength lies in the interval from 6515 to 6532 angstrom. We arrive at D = 0.73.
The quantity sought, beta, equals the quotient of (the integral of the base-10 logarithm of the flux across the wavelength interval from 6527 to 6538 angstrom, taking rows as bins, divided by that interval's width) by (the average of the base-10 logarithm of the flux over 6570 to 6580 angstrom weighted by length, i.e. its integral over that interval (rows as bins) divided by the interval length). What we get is 1.01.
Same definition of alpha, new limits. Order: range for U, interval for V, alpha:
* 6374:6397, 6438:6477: 35.4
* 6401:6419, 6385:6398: 36.2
